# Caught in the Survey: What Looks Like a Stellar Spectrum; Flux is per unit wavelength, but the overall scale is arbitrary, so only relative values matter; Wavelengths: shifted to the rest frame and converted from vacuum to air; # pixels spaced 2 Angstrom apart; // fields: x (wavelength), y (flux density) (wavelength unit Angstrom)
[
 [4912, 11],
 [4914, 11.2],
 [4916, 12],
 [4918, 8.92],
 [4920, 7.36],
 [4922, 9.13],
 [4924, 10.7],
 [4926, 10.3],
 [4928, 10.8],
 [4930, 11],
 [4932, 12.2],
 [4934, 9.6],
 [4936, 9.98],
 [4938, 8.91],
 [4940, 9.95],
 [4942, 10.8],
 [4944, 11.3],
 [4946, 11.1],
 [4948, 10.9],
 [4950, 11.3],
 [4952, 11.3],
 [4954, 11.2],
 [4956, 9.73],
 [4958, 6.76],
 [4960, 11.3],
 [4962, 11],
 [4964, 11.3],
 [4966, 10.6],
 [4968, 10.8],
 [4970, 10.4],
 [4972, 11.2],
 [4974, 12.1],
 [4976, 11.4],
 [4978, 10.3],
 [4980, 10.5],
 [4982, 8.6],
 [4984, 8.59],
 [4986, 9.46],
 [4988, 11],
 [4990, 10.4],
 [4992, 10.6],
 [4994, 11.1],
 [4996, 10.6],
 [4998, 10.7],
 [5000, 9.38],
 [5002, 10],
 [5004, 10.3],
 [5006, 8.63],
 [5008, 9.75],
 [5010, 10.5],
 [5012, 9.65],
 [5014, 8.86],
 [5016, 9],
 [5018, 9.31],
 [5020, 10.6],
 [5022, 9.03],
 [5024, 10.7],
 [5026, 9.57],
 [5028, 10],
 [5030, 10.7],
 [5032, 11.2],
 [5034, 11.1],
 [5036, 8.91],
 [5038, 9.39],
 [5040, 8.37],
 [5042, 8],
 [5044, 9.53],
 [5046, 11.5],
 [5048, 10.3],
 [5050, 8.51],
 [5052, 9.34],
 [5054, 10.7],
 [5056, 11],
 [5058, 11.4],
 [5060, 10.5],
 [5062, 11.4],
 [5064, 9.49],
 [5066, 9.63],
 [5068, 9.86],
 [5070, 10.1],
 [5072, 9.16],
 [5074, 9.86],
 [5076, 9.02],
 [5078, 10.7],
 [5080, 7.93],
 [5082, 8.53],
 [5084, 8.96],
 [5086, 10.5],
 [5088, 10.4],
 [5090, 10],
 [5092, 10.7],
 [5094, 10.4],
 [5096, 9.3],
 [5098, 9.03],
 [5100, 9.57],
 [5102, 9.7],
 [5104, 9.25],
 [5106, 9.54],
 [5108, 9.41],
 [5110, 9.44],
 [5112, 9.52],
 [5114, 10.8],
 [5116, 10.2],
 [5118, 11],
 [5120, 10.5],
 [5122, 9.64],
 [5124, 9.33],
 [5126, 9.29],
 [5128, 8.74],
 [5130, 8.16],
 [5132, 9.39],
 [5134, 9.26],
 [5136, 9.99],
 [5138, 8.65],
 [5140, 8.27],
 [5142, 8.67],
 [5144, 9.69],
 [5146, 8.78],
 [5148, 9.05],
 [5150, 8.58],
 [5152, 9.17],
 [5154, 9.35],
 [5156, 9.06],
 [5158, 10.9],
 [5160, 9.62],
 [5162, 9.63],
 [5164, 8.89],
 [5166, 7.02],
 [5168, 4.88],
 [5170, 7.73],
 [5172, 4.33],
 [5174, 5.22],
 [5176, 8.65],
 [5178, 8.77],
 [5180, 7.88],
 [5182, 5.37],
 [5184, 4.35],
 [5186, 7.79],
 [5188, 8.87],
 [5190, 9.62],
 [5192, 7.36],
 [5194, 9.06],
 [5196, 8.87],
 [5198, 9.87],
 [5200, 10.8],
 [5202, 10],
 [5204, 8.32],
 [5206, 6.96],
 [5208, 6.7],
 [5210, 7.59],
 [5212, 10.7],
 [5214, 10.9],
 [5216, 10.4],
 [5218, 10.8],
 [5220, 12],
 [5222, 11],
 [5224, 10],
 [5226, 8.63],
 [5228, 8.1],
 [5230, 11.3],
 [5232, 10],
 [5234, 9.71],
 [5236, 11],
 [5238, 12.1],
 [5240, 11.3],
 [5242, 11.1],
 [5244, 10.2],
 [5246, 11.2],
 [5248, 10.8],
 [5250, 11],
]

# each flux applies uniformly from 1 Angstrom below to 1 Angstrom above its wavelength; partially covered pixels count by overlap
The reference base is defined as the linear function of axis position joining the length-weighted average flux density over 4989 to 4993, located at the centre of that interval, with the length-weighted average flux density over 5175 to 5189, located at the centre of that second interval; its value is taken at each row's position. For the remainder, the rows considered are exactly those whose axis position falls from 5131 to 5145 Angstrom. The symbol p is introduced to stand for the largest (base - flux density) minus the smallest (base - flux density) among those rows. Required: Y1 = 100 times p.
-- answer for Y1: 165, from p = 1.7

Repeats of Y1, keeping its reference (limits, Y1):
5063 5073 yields 91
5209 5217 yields 338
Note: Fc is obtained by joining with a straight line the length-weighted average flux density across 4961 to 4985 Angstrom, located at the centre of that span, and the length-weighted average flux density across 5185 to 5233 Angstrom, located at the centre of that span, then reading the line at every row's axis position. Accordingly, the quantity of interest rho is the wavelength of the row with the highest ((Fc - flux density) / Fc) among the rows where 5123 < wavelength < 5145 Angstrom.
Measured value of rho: 5130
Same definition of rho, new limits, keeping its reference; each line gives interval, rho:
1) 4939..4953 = 4940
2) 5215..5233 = 5228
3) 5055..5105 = 5080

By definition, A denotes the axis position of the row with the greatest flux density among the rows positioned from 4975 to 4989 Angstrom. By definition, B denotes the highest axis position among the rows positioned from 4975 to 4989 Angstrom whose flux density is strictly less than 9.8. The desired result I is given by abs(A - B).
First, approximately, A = 4976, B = 4986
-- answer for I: 10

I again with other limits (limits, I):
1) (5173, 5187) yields 8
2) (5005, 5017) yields 6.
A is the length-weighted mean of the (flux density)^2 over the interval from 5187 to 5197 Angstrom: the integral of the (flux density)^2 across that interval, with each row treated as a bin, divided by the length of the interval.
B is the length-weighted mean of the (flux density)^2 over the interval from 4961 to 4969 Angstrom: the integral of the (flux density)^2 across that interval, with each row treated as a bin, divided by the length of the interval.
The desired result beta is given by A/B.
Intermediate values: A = 77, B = 119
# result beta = 0.6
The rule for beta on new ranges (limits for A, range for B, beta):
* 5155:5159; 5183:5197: 1.5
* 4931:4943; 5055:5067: 0.9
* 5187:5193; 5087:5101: 0.8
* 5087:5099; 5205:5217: 1.2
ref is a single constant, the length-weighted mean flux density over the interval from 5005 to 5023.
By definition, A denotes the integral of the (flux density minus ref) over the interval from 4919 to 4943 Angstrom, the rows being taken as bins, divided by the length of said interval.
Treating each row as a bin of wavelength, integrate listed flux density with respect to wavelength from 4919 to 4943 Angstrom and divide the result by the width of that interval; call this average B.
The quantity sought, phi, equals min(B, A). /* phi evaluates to 0.6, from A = 0.58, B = 10.1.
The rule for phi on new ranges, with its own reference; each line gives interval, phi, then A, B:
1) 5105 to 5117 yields 0.3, 0.34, 9.8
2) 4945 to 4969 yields 1.1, 1.13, 10.6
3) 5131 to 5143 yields -0.4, -0.44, 9.0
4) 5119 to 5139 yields -0.2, -0.19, 9.3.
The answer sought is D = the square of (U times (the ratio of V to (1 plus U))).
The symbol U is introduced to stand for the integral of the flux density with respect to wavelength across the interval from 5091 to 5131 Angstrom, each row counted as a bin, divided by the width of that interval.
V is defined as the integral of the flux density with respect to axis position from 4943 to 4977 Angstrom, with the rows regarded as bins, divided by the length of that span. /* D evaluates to 95.9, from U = 9.7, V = 10.8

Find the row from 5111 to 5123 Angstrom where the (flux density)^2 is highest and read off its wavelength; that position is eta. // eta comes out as 5118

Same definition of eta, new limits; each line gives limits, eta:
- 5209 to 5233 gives 5220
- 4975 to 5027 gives 4976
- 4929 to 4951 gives 4932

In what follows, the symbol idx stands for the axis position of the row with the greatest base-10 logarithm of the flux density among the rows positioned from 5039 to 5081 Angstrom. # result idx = 5046 Angstrom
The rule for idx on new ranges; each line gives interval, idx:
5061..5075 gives 5062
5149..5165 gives 5158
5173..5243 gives 5238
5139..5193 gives 5158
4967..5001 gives 4974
